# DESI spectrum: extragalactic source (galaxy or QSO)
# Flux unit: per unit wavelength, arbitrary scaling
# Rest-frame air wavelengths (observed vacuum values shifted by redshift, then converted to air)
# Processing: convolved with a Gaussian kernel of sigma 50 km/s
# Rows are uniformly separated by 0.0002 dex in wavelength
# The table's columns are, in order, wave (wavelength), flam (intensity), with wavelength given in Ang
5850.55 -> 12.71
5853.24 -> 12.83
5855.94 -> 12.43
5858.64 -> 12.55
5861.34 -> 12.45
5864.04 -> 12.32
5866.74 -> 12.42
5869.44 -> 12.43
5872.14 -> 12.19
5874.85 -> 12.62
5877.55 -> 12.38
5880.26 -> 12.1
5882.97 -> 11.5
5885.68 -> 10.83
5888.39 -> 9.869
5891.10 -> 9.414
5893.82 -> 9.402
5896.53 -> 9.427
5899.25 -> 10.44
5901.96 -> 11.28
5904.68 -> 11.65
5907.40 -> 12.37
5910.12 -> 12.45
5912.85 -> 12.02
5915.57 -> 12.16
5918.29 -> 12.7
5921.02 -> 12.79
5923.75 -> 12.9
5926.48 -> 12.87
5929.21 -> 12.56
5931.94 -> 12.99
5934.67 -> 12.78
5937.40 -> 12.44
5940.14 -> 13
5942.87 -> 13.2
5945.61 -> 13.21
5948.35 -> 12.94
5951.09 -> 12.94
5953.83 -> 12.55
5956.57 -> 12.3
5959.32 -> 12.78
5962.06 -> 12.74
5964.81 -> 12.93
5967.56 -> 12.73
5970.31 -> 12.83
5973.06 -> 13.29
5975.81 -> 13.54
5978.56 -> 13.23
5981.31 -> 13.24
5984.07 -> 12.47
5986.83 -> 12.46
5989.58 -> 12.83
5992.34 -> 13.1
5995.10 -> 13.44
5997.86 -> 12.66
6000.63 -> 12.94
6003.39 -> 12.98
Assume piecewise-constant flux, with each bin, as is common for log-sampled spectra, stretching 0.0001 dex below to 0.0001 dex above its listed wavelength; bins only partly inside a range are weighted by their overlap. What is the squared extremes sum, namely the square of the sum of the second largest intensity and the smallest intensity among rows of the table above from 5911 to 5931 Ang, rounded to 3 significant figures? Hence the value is 620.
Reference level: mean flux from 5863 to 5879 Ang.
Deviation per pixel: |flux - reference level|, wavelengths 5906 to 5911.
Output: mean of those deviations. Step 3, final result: 0.0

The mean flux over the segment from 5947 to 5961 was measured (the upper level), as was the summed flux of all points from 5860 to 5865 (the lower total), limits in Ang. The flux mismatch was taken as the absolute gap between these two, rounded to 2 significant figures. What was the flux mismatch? 12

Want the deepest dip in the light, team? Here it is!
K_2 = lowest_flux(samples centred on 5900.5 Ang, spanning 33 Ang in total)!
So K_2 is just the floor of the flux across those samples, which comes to 9.402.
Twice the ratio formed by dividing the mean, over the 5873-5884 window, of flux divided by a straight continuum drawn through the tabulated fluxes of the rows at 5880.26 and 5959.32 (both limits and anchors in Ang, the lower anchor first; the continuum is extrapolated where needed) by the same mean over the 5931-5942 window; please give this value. 1.98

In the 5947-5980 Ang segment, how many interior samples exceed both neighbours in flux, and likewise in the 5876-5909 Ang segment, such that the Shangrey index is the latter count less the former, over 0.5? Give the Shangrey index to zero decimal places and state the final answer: -6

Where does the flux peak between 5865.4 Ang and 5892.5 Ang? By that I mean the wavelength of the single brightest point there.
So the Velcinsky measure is 5874.85 Ang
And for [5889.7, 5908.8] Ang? 5907.40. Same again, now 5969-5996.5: 5975.81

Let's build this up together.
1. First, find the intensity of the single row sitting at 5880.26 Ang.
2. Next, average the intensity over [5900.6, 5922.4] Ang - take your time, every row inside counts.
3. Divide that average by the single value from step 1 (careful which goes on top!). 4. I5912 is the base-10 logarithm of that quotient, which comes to 0.003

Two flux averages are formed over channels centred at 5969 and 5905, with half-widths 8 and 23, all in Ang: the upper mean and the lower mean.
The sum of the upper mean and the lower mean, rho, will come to 24.4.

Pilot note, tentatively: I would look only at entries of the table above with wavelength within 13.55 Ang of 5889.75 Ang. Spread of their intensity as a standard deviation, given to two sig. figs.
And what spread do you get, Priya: 1.1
